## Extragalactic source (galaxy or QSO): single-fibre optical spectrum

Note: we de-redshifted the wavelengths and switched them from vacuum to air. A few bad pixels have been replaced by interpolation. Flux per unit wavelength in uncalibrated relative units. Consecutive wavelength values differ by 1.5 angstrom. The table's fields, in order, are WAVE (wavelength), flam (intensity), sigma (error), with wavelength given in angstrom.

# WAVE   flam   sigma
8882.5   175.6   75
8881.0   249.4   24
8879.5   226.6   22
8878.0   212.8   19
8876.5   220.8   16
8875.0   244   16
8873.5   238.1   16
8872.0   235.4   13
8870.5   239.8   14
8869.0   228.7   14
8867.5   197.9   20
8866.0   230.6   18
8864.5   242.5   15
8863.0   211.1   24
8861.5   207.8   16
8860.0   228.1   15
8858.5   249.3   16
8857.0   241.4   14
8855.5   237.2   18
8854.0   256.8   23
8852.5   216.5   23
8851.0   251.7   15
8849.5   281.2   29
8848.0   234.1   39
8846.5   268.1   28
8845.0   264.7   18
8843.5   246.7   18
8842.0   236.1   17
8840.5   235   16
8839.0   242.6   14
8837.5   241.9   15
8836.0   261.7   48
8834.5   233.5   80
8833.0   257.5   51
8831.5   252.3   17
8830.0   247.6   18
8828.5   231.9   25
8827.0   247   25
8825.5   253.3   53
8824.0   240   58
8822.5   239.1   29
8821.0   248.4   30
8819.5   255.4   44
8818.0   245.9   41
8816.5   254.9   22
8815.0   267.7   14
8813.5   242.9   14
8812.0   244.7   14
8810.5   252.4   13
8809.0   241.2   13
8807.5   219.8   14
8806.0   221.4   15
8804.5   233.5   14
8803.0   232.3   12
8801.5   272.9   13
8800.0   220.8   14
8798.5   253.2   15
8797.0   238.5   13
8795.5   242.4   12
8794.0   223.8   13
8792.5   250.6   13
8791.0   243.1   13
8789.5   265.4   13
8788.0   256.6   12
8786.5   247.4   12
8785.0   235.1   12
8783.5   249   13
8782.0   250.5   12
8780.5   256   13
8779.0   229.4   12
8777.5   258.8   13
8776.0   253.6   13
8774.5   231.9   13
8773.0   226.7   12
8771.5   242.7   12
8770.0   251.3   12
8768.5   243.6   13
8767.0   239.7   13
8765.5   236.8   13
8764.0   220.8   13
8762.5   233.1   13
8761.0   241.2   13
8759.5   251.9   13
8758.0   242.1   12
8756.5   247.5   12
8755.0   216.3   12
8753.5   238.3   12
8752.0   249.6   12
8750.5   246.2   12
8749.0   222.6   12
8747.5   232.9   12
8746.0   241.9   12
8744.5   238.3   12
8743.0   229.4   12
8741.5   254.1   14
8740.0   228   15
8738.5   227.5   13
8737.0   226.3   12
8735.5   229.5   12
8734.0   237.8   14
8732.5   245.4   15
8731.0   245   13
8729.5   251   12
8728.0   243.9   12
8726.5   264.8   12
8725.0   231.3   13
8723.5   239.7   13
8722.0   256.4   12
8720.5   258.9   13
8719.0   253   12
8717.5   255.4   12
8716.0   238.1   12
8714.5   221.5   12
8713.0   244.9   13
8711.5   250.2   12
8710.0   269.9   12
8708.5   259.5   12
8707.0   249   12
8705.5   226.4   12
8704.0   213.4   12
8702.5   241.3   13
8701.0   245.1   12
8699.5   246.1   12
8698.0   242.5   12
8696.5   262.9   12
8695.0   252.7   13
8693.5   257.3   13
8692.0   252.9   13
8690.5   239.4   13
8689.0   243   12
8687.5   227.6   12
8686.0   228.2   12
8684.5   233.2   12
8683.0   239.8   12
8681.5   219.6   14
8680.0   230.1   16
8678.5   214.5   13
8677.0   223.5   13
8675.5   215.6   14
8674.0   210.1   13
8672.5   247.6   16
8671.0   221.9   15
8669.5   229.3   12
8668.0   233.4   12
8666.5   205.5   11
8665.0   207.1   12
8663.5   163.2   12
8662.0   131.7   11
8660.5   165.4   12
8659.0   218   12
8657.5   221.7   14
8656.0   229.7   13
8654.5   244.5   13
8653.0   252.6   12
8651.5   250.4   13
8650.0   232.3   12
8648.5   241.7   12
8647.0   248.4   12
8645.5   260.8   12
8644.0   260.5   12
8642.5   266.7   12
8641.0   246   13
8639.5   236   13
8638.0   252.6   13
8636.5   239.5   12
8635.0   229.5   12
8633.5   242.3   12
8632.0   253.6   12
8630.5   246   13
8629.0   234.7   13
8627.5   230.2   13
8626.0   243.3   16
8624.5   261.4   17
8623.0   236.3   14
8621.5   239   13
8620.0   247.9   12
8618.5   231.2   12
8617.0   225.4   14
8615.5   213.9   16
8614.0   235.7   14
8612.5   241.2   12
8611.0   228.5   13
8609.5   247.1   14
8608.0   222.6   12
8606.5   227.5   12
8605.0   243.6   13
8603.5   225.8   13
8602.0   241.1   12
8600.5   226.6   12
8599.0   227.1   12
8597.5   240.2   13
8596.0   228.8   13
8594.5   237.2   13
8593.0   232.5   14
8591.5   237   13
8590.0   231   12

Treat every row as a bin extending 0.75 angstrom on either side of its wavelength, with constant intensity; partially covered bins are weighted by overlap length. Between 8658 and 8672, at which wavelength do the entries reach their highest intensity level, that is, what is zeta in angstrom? 8668.0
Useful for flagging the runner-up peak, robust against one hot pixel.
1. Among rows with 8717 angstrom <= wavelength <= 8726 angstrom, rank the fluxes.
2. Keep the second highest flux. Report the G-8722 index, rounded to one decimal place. 256.4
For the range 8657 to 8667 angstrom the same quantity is 218.0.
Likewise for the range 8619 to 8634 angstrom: 253.6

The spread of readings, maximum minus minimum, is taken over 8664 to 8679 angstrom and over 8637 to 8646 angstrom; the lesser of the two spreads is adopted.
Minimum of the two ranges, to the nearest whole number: 31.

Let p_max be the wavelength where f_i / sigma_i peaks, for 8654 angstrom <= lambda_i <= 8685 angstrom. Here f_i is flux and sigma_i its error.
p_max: 8683.0 angstrom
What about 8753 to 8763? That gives 8756.5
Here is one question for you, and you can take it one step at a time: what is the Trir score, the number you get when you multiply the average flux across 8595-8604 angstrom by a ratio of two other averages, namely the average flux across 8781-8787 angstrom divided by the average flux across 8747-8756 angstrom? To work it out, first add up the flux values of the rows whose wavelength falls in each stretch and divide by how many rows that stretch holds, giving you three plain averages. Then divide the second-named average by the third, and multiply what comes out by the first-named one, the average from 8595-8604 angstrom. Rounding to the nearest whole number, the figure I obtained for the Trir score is 243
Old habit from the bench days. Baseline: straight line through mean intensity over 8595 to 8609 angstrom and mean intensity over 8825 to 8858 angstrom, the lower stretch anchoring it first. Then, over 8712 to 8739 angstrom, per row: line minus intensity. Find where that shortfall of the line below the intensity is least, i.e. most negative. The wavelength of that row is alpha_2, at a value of 8726.5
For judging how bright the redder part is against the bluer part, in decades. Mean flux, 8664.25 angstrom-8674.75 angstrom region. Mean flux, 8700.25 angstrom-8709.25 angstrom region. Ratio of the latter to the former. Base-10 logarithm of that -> 0.032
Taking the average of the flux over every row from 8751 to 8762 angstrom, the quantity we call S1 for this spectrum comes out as 241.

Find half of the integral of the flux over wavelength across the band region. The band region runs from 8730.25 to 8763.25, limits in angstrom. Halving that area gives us 3919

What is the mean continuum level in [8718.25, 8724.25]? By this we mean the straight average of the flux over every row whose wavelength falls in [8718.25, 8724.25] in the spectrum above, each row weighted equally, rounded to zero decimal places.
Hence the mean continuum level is 252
